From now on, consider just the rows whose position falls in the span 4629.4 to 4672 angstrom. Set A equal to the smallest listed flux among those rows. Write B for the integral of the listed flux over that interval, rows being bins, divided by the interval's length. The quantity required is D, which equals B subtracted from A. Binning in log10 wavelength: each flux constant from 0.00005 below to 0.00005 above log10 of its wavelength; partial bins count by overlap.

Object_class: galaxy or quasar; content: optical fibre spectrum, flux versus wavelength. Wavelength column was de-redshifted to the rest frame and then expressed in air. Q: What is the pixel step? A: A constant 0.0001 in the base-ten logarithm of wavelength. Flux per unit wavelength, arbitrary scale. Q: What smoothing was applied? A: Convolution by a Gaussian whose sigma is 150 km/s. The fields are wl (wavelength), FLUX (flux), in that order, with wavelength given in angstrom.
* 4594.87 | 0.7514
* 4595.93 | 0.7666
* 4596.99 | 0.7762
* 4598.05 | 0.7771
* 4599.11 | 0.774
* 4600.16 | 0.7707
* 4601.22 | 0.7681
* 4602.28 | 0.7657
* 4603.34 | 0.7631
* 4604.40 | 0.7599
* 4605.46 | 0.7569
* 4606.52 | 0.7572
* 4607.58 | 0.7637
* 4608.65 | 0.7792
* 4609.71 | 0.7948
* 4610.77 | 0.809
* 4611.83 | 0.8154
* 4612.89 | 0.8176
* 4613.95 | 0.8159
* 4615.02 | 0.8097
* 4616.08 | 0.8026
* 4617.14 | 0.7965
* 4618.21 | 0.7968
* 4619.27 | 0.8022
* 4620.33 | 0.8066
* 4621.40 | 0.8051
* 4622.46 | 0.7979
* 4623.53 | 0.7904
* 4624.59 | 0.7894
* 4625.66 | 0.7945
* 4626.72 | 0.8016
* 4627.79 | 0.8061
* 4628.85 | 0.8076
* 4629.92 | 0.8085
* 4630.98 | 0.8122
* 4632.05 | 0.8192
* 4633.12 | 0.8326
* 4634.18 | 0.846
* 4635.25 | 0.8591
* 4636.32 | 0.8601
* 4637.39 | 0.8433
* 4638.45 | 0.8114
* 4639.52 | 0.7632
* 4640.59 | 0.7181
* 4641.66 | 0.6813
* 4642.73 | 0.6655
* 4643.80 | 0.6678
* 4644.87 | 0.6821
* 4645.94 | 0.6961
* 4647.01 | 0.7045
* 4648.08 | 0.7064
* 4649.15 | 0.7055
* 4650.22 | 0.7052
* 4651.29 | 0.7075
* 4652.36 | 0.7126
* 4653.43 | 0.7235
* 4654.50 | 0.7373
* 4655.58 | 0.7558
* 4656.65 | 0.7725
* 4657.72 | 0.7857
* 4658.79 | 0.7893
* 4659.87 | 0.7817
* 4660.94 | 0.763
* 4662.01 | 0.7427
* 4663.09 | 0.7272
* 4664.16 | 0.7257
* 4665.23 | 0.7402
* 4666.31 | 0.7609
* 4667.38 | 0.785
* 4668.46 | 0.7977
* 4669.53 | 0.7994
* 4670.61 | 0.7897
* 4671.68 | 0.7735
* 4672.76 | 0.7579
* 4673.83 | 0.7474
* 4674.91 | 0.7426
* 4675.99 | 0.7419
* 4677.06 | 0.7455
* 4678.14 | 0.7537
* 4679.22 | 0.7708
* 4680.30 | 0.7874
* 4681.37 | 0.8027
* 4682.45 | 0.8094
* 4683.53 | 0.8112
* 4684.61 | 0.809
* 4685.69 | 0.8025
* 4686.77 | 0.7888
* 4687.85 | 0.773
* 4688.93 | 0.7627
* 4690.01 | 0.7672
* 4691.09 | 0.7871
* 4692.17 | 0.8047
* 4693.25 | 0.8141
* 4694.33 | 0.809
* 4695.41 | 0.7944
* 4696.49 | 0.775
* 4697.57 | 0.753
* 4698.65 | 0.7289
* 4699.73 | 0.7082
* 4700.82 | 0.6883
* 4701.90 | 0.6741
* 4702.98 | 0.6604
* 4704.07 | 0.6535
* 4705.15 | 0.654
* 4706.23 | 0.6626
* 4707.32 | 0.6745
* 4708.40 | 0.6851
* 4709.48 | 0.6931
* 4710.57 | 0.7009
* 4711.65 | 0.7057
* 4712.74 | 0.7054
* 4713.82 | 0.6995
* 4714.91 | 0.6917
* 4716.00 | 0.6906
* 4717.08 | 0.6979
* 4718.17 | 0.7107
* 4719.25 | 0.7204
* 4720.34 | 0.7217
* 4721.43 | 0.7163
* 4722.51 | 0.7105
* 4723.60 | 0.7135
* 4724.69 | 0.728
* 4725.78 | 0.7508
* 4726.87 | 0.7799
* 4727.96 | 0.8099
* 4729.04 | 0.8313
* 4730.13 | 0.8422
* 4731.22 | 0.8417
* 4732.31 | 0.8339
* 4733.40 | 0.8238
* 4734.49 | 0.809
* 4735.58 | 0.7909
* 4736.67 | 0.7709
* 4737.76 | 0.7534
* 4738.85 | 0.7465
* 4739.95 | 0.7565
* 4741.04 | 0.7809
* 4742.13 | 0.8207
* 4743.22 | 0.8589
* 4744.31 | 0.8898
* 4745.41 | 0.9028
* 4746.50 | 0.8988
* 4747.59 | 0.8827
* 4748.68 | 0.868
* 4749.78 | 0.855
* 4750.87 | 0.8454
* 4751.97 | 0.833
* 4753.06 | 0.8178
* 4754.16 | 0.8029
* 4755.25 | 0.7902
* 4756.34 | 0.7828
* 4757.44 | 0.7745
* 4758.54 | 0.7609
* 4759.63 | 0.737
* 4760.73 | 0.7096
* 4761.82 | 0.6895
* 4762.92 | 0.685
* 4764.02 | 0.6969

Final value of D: -0.093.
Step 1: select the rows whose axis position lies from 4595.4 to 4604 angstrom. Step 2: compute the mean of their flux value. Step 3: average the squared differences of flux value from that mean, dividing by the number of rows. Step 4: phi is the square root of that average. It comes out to 0.005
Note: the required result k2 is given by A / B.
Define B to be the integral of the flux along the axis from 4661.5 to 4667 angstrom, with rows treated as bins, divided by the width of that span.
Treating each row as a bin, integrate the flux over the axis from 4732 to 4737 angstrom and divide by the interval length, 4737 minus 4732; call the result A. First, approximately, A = 0.81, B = 0.741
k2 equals 1.09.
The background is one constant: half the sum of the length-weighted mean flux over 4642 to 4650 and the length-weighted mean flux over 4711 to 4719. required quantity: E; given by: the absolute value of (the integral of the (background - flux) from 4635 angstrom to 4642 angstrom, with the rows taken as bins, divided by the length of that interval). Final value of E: 0.10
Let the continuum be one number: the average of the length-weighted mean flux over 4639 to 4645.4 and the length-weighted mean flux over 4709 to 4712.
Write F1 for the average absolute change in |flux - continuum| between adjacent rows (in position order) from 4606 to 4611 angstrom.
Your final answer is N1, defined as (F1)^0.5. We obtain 0.11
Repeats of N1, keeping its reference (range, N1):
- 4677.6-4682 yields 0.13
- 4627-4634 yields 0.07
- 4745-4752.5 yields 0.11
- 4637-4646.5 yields 0.15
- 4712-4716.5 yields 0.06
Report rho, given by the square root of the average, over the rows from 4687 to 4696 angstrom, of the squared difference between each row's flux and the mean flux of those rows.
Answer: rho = 0.018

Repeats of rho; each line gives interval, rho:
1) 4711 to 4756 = 0.064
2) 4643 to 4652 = 0.014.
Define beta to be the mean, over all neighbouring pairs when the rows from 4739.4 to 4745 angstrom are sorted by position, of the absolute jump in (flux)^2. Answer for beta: 0.055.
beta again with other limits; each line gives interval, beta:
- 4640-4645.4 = 0.024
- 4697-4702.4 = 0.028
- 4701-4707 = 0.010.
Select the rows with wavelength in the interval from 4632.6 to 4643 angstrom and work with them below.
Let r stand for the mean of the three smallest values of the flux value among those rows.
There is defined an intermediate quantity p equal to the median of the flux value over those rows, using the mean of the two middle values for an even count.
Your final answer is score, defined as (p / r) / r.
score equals 1.74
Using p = 0.82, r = 0.69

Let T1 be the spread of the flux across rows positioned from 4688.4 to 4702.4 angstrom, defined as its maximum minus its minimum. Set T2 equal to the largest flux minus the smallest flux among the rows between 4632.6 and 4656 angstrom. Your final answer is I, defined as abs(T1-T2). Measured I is 0.05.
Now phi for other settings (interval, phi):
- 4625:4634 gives 0.011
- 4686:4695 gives 0.018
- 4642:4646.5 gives 0.012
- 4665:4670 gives 0.023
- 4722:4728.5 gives 0.036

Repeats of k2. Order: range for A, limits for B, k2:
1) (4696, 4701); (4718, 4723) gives 1.02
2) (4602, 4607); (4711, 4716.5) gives 1.09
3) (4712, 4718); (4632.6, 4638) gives 0.82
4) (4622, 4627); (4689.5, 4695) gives 1.00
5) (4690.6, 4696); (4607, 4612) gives 1.02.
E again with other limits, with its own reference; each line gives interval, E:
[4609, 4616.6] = 0.11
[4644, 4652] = 0.00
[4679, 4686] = 0.10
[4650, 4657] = 0.03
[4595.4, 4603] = 0.08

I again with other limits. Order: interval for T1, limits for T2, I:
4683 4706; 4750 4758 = 0.09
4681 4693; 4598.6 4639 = 0.05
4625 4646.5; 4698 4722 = 0.12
